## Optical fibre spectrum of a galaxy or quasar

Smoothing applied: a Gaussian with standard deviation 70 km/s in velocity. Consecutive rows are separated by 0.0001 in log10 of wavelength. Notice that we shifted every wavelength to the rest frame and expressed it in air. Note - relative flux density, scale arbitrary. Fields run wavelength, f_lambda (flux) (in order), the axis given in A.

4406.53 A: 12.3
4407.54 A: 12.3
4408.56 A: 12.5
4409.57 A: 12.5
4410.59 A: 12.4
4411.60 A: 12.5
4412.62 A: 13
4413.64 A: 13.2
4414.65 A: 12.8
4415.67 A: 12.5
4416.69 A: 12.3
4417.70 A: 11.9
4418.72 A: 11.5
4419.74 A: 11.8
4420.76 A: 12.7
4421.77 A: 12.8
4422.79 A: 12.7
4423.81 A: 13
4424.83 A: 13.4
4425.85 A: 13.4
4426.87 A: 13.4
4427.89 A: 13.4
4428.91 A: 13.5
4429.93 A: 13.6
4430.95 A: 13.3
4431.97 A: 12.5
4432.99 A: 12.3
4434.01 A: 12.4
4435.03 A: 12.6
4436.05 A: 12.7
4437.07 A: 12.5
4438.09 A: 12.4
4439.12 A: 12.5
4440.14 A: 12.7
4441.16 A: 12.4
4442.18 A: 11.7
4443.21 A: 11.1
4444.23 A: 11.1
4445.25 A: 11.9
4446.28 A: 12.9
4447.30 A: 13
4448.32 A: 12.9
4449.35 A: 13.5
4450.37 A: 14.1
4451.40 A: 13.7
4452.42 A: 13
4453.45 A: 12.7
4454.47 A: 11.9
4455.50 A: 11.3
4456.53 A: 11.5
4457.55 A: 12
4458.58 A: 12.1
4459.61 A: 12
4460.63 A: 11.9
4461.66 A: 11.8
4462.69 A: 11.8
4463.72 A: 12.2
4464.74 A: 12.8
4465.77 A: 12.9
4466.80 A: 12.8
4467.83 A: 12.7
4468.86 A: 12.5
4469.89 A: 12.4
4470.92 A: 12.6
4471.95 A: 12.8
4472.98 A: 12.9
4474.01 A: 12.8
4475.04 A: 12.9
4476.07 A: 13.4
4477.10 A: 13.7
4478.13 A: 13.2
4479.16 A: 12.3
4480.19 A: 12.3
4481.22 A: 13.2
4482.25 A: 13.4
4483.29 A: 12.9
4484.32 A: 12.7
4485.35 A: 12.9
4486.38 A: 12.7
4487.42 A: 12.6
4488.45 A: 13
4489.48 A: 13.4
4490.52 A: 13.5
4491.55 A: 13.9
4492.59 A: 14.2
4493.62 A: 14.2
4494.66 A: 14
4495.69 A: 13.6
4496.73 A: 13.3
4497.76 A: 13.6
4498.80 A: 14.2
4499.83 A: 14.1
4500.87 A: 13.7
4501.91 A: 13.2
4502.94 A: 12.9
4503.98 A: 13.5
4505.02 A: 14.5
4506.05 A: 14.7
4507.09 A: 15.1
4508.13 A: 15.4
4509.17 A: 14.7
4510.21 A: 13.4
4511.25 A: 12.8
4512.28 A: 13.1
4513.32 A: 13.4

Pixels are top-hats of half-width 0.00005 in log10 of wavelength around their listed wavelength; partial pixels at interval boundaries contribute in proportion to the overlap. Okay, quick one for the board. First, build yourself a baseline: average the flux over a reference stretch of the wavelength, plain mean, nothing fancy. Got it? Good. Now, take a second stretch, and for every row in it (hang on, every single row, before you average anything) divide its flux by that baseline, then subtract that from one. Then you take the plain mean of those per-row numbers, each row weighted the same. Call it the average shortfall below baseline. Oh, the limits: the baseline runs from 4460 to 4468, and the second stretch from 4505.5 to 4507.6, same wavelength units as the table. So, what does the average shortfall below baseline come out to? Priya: -0.21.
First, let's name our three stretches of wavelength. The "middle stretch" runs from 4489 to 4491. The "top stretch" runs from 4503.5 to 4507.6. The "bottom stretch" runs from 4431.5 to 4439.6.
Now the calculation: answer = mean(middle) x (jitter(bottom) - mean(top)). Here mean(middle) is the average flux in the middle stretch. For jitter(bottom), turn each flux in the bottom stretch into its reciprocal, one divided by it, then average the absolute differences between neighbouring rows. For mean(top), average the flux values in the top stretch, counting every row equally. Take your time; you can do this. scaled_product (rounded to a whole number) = -194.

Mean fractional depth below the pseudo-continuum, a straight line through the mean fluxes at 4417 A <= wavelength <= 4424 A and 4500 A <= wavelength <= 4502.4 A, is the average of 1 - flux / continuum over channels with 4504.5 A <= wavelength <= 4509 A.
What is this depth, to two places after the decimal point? -0.10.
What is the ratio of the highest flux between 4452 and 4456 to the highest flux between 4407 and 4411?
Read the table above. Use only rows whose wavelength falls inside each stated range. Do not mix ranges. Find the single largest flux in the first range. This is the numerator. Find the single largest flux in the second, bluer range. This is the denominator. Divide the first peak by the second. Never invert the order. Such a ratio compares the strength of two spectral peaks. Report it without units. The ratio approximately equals 1.04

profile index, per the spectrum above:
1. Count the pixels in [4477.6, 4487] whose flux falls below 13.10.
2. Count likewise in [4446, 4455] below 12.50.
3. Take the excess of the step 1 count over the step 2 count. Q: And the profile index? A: 5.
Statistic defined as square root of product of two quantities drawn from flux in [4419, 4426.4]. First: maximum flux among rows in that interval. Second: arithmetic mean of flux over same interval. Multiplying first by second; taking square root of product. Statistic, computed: 13.1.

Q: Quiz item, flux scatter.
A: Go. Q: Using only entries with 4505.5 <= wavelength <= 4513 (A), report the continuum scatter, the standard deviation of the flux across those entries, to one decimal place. 1.0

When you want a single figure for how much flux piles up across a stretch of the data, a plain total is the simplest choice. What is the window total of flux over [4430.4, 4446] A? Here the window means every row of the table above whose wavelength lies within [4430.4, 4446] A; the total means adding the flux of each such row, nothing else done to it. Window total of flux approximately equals 184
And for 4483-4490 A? 90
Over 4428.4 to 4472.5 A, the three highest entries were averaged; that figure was 13.8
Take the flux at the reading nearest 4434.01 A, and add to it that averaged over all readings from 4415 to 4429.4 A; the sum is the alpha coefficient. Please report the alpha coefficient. 25.1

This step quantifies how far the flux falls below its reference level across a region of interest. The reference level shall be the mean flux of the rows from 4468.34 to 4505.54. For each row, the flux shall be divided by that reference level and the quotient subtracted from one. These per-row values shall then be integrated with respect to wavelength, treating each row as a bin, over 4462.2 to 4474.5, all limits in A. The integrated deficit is 0.61 A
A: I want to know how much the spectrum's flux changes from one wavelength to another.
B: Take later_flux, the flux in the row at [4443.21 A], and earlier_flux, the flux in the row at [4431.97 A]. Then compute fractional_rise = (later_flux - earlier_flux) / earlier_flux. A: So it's -0.11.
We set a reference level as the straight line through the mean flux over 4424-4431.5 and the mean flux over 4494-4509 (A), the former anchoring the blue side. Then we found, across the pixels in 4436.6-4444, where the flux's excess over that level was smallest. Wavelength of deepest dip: 4443.21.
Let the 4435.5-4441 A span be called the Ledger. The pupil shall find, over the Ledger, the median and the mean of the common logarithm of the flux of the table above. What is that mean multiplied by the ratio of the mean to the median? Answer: 1.101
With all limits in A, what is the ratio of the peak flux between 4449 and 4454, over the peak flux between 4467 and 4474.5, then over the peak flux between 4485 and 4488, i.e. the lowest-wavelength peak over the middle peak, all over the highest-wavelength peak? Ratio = 0.085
